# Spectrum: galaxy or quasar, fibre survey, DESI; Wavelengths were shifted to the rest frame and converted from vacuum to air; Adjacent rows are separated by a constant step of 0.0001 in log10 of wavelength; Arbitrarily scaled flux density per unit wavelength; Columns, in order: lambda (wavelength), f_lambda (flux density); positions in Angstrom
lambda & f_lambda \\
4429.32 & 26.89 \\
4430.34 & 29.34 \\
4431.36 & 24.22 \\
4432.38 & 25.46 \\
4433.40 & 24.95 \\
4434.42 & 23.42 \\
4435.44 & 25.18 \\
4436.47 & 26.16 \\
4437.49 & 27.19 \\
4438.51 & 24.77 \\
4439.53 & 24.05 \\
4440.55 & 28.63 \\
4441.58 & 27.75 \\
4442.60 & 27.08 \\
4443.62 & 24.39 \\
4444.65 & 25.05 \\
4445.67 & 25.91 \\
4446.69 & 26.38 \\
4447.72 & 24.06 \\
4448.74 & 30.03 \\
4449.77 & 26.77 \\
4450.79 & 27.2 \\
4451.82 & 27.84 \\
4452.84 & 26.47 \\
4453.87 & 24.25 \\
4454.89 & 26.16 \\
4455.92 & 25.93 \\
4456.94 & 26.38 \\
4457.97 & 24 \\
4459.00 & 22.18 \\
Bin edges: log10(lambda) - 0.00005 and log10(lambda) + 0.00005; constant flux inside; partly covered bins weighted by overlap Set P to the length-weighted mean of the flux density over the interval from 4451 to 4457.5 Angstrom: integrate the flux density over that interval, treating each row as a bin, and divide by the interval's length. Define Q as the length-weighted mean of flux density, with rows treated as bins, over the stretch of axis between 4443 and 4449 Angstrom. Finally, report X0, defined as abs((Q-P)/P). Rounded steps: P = 26.2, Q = 25.8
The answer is 0.01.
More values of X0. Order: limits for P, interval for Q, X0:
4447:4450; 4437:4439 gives 0.03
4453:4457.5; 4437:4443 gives 0.03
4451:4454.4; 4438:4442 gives 0.00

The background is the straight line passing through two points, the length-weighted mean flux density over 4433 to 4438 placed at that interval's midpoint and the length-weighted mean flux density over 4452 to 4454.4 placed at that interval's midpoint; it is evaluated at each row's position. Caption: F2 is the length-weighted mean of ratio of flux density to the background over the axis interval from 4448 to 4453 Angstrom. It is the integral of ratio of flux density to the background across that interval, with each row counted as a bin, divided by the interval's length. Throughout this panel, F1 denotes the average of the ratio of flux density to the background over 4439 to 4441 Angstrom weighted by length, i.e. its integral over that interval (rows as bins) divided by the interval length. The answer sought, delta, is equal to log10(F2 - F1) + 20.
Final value 18.6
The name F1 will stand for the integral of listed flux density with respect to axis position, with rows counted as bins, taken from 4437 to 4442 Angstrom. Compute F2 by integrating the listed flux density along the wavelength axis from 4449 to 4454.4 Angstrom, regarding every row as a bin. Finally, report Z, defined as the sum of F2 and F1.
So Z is 276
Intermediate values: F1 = 132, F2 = 144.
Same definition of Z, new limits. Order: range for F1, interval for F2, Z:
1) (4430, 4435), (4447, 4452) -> 262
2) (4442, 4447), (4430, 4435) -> 256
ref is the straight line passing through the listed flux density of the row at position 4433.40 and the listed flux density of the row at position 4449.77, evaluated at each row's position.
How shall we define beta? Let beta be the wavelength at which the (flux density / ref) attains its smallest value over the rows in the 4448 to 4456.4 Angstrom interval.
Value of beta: 4453.87 Angstrom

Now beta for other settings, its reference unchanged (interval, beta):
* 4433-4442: 4434.42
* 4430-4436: 4434.42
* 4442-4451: 4447.72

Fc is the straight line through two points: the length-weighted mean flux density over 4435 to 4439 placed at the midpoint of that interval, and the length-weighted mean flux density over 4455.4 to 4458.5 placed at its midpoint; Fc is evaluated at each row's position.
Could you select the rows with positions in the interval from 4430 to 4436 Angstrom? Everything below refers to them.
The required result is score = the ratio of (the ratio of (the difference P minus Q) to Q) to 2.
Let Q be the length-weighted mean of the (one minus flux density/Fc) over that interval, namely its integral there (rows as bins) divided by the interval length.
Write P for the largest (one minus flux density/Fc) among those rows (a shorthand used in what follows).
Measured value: 1.6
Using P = 0.095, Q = 0.022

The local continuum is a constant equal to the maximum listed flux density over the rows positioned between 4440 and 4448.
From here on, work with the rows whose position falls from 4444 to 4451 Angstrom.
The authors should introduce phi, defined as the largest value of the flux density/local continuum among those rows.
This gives 1.05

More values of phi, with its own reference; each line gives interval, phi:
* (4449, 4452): 0.97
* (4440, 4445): 1.00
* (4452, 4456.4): 0.92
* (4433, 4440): 0.95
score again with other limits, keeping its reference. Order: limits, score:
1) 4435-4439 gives -16.0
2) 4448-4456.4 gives -1.0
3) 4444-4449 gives -2.2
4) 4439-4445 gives -2.3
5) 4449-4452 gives -0.2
